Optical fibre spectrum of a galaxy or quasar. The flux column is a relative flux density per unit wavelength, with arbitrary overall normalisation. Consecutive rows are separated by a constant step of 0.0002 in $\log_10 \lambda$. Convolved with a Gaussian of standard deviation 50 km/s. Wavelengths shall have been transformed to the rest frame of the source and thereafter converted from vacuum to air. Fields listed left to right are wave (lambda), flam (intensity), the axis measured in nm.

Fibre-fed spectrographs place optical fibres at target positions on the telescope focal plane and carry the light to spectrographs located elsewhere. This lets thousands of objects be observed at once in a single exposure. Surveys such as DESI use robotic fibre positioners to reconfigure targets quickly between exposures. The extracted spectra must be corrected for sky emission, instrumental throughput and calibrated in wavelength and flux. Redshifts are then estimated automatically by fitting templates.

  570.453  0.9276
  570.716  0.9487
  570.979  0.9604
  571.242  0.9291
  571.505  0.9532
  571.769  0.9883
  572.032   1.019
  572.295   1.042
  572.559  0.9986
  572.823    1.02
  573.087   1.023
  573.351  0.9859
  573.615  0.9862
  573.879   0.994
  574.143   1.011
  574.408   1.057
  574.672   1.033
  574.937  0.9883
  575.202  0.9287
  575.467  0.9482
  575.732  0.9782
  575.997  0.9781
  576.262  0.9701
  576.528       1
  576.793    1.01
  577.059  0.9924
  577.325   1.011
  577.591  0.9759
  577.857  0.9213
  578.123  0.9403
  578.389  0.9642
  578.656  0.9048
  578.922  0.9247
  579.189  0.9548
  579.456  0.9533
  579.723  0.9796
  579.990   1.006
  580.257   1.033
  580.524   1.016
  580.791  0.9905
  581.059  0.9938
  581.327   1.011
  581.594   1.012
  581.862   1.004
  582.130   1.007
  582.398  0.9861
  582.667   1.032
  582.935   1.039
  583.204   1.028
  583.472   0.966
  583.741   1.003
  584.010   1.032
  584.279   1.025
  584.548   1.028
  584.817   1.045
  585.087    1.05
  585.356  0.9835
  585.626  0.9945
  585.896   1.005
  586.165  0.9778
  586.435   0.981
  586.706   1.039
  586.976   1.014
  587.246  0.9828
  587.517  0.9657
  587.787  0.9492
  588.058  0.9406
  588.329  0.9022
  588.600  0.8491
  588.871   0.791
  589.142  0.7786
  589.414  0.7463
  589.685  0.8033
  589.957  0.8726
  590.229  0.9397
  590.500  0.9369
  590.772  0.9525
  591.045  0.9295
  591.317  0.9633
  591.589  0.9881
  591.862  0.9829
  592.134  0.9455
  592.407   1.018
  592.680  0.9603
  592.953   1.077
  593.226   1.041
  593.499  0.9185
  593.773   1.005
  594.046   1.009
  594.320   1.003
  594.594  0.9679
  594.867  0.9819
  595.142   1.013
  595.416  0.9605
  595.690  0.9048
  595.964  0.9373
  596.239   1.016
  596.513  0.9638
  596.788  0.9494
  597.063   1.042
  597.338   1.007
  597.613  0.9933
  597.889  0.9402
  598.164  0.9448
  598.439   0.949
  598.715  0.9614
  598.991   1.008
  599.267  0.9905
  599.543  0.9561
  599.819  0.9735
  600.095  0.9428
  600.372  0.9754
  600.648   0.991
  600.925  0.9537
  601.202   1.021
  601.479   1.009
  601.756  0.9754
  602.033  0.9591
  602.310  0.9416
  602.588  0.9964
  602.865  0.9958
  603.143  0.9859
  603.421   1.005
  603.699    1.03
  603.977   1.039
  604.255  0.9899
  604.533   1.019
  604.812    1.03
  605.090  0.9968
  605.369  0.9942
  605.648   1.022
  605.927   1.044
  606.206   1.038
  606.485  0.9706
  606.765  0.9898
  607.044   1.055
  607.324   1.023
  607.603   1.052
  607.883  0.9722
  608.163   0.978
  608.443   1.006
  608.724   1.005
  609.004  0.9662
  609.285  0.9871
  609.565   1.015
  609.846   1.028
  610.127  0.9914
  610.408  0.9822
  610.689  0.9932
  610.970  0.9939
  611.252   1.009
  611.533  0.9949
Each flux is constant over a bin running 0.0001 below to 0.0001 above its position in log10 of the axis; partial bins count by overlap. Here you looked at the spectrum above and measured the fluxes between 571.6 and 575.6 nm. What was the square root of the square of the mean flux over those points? 1.00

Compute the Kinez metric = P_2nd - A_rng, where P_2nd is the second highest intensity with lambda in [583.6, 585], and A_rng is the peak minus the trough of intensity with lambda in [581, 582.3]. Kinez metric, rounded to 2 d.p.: 1.01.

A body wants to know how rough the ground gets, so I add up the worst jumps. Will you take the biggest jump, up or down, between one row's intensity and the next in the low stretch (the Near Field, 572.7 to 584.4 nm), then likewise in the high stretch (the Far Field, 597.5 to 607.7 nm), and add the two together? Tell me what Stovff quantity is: 0.129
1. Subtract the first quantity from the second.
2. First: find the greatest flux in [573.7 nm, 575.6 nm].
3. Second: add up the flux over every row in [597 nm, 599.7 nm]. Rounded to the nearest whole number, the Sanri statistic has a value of 9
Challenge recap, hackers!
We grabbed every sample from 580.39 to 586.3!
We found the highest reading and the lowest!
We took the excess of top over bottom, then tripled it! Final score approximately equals 0.25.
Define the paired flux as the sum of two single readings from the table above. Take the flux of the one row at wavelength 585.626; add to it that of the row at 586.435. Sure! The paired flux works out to 1.98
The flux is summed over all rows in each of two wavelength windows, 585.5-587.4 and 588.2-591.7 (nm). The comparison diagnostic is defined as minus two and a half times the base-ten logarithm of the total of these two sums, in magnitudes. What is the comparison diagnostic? -3.2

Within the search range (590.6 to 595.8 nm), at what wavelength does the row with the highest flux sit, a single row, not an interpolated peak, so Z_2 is 592.953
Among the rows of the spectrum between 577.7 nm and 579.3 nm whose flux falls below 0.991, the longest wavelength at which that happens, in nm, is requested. 579.189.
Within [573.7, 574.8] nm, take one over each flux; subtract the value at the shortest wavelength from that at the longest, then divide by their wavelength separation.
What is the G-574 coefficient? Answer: -0.05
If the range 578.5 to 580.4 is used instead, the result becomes -0.09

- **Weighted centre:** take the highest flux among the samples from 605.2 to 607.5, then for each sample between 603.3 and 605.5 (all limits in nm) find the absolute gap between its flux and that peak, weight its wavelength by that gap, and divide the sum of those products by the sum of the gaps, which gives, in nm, 604.49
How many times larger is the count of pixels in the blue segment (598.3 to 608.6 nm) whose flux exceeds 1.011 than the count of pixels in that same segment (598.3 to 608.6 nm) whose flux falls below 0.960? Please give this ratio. 1.8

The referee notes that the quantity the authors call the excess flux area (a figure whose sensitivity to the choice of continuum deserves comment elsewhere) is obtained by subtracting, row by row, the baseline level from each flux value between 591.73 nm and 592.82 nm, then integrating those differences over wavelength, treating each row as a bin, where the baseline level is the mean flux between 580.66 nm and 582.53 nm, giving -0.026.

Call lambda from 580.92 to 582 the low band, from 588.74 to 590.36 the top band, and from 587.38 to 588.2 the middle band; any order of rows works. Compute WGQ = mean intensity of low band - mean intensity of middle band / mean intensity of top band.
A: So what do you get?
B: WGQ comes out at -0.15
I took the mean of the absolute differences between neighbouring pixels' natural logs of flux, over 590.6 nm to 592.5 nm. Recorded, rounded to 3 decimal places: 0.034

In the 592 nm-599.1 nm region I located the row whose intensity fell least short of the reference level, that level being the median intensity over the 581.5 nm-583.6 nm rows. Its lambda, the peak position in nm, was 592.953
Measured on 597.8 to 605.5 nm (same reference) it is 603.977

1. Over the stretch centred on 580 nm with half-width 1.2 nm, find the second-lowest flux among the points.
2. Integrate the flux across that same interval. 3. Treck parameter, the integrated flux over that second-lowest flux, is 2.48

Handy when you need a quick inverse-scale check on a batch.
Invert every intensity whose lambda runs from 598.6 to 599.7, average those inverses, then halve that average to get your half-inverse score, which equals 0.511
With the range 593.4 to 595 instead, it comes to 0.510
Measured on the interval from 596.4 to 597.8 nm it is 0.505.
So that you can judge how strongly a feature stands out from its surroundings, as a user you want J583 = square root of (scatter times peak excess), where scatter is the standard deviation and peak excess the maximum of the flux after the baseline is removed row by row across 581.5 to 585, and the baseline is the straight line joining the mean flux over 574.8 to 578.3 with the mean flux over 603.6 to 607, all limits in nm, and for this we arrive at 0.036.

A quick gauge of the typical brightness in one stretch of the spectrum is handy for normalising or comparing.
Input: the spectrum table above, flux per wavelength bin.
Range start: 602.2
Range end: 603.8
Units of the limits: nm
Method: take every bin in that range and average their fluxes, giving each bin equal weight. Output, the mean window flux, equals 0.992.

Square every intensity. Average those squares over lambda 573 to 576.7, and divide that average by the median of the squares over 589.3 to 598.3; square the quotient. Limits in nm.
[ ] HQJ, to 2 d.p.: 1.12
